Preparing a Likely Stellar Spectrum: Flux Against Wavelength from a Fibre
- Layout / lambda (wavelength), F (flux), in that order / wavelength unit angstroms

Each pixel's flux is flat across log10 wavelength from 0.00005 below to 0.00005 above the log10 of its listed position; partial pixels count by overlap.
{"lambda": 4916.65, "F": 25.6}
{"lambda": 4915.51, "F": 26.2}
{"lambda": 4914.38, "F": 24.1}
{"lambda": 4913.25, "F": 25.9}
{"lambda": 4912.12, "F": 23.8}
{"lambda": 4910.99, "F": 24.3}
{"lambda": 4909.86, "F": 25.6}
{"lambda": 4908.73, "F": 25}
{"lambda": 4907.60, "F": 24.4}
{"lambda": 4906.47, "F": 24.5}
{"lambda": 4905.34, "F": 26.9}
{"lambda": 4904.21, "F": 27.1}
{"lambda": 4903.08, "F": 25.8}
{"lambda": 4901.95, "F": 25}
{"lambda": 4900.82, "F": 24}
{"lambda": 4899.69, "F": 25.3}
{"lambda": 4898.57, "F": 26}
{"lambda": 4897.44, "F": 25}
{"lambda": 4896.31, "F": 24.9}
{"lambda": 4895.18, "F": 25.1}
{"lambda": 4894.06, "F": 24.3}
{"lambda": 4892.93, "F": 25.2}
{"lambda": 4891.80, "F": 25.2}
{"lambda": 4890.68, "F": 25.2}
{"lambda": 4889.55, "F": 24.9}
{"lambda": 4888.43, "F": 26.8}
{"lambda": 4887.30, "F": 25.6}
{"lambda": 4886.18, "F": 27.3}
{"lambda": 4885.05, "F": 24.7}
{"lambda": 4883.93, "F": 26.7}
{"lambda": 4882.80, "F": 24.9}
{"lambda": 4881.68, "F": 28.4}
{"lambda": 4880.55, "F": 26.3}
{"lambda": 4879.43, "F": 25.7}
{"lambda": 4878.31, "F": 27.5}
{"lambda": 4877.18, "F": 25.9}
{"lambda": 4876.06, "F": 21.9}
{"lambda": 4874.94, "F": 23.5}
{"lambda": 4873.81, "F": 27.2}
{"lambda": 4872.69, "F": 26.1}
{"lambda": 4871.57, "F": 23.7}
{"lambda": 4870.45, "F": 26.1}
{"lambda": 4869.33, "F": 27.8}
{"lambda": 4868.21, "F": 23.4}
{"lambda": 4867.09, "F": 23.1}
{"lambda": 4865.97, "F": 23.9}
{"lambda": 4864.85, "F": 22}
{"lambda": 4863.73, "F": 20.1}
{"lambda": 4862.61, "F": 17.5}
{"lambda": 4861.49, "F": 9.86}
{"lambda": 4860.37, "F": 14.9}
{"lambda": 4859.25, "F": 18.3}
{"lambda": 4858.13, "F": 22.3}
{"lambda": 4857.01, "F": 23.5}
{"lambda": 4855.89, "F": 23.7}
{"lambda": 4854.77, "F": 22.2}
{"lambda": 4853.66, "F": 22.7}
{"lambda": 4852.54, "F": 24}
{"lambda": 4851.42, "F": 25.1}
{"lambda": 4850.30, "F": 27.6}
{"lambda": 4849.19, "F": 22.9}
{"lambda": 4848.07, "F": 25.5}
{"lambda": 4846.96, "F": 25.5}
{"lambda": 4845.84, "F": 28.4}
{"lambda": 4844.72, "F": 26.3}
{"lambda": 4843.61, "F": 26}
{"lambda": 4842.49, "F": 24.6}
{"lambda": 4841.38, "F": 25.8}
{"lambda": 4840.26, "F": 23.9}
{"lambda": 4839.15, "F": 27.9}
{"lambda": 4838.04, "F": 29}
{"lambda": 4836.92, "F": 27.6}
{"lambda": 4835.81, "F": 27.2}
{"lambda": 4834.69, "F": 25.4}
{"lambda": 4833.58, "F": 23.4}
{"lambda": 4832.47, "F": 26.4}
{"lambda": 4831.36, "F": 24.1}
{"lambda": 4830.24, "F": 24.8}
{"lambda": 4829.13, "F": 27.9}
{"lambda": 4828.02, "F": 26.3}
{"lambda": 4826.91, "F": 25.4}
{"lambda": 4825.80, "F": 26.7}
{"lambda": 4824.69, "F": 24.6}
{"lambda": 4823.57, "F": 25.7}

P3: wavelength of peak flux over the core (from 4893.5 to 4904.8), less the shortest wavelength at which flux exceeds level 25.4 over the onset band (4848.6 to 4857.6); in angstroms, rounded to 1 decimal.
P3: 53.9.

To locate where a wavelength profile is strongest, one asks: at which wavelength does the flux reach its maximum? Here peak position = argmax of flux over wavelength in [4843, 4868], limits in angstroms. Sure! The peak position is 4845.84 angstroms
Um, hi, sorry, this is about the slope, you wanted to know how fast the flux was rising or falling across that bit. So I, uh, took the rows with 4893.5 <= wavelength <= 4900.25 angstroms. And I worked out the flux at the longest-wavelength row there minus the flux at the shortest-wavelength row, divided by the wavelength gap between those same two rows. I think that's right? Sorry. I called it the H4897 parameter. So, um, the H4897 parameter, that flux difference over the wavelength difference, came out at 0.18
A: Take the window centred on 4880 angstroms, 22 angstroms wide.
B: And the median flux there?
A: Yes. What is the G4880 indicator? 26.0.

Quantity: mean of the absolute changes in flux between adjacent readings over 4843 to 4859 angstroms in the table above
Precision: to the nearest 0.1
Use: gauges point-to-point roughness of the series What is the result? 1.6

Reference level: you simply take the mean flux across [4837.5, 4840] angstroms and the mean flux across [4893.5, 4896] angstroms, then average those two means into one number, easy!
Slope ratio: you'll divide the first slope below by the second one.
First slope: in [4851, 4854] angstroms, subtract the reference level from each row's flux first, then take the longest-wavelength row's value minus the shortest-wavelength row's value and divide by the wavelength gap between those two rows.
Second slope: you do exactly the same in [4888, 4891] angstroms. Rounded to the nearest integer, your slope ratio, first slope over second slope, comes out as 2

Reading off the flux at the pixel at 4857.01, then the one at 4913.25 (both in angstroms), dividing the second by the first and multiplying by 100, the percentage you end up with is 110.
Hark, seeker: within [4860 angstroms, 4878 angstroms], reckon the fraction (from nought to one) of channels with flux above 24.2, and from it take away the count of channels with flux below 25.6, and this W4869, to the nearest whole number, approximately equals -11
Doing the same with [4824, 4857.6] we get -16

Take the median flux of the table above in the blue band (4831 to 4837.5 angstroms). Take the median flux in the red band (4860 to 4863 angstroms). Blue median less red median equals 11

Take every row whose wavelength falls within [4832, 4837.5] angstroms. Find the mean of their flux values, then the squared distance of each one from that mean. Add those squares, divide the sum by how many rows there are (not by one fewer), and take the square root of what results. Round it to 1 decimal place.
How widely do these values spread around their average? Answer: 1.5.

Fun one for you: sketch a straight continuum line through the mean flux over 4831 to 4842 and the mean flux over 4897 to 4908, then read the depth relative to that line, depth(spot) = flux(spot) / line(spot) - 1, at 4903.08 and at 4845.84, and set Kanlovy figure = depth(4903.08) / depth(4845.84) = 0.2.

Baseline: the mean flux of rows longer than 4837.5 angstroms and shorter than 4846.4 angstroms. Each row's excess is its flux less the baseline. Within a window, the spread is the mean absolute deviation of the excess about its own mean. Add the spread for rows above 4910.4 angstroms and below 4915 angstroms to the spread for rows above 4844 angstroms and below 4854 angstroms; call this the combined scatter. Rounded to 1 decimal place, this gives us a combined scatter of 2.2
